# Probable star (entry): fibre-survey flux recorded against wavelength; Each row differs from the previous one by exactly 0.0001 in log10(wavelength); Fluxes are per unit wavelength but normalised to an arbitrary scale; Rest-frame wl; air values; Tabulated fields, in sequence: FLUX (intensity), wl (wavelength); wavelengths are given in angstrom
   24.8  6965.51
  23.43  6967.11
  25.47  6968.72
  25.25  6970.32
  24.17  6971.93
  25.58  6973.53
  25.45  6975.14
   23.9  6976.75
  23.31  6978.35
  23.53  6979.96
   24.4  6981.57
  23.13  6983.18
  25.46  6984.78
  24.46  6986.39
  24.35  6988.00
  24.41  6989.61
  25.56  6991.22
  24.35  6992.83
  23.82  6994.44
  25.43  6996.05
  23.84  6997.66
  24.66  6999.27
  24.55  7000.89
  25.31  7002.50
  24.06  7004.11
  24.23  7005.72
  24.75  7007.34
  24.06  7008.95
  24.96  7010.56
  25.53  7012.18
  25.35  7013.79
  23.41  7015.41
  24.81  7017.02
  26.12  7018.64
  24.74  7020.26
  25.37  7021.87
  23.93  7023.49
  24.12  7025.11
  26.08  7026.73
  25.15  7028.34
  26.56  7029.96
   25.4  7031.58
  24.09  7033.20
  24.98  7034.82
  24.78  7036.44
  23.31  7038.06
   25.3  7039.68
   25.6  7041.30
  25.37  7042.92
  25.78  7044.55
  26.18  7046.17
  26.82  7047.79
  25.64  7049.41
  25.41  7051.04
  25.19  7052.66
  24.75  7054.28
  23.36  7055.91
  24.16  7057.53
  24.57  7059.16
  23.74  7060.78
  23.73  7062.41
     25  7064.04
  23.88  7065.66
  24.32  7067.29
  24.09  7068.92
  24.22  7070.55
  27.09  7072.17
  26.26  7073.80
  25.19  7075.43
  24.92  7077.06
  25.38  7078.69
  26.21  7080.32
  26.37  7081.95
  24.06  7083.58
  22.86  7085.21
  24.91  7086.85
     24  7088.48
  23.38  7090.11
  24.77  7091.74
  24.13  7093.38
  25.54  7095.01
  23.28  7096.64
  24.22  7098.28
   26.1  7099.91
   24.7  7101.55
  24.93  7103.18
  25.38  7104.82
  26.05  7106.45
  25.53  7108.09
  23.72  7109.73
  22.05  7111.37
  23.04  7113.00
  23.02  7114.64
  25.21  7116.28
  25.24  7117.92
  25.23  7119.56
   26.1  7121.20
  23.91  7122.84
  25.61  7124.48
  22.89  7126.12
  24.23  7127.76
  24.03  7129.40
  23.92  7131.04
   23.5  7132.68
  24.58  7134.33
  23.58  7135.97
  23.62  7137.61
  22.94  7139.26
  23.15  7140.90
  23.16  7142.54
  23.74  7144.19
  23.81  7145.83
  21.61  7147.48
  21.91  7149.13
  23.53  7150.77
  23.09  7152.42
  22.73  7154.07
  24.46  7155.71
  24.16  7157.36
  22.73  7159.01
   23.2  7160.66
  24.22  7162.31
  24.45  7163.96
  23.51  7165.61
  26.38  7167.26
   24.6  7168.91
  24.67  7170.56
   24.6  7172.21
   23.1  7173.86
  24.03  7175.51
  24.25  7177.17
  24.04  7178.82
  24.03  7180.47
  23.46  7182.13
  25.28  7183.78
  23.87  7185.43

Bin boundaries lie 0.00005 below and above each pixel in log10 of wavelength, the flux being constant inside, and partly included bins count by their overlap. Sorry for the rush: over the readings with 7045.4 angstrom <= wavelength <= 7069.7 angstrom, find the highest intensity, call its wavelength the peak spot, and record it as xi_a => 7047.79 angstrom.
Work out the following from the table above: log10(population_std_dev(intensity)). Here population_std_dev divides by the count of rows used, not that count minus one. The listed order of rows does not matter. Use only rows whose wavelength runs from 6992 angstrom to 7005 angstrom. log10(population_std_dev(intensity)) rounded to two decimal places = -0.24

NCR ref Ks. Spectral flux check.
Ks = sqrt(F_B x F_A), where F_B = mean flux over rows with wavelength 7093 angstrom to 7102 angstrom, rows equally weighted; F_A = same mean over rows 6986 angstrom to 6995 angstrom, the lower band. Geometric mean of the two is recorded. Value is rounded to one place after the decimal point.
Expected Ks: 24.6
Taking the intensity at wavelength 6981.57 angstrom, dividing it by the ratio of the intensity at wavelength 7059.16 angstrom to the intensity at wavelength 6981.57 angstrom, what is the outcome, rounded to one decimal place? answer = 24.2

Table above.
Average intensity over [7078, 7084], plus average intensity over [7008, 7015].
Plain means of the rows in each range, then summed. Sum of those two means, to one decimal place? 50.5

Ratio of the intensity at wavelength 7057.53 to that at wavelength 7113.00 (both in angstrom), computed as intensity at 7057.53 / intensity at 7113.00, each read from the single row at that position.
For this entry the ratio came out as 1.05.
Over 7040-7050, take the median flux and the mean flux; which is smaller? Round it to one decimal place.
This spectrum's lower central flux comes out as 25.7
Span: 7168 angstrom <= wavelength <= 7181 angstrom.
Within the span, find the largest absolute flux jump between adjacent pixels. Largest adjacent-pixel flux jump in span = 1.50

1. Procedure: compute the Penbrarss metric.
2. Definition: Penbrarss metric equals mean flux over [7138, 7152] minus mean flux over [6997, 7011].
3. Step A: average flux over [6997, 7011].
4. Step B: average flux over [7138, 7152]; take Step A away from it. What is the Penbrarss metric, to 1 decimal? -1.5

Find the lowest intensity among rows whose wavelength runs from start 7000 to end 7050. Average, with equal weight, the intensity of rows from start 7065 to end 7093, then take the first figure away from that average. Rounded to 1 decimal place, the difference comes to 1.5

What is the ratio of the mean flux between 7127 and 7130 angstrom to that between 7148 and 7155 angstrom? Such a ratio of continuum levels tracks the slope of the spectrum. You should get 1.06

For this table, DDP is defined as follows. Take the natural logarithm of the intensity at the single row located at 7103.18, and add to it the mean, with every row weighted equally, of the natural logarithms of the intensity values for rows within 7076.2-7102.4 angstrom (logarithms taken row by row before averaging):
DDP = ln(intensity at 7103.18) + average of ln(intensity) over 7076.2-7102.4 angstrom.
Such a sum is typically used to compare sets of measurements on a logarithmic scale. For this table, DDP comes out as 6.42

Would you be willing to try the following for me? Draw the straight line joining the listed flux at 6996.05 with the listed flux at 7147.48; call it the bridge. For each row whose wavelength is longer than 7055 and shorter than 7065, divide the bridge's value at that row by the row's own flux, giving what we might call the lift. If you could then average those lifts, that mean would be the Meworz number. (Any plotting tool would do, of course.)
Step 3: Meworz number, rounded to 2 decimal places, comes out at 0.99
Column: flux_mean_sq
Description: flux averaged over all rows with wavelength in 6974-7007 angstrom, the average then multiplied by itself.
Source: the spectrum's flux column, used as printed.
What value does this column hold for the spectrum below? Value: 596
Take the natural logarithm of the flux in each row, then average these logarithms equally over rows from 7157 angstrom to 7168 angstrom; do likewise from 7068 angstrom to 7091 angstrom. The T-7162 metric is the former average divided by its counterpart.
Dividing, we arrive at 0.989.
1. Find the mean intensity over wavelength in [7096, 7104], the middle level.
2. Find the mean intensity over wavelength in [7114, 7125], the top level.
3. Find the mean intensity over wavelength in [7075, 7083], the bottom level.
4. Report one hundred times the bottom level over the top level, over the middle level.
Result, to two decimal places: 4.17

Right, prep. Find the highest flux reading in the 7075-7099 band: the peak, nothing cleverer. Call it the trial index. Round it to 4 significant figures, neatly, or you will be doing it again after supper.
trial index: 26.37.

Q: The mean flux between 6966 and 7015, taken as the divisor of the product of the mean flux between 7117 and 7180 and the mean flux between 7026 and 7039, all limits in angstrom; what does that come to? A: 24.4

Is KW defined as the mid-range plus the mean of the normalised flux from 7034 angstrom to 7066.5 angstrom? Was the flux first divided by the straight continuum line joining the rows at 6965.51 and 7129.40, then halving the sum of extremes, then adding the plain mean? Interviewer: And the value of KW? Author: 2.05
